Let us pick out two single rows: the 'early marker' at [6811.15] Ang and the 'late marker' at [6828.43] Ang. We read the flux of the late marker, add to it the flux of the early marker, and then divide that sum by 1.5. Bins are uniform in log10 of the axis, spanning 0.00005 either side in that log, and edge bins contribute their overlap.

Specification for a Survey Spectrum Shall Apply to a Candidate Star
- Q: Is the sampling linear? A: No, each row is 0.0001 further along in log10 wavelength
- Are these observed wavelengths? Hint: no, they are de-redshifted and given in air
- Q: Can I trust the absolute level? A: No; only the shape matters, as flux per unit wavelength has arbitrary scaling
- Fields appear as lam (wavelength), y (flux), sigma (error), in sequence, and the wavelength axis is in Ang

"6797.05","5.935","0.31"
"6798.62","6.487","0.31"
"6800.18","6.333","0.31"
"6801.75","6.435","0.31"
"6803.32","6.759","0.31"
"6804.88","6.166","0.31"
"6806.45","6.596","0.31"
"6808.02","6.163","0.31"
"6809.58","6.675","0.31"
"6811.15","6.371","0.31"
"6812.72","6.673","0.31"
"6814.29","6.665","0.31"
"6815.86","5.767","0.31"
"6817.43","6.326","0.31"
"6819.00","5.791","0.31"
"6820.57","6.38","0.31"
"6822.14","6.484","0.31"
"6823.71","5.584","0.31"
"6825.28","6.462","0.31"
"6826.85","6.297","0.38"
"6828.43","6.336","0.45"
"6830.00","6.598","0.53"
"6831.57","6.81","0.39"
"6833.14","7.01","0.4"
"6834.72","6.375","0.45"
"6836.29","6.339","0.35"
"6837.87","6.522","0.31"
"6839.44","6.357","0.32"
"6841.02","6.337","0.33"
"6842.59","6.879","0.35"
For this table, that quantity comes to 8.47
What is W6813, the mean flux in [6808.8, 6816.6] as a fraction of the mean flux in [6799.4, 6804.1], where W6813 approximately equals 0.99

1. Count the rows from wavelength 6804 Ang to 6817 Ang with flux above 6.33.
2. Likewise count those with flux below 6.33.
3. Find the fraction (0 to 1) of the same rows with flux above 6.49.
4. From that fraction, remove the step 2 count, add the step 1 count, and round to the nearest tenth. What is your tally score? 2.5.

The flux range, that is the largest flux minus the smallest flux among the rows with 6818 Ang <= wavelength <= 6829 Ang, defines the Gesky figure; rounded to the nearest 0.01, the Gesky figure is 0.90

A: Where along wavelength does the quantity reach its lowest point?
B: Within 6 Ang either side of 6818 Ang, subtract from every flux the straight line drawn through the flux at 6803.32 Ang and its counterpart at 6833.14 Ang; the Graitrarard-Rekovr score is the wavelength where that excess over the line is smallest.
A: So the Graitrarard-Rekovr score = 6823.71 Ang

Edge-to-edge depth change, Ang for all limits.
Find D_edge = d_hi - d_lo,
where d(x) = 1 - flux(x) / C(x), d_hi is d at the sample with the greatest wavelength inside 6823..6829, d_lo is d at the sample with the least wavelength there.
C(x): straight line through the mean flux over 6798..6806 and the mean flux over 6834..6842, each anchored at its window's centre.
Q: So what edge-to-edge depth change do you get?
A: -0.12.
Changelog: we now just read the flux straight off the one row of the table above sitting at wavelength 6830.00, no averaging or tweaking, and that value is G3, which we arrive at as 6.598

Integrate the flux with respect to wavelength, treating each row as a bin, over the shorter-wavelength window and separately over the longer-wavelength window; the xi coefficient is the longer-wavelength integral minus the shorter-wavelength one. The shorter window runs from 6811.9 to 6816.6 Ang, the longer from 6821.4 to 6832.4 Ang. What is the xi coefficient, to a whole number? 40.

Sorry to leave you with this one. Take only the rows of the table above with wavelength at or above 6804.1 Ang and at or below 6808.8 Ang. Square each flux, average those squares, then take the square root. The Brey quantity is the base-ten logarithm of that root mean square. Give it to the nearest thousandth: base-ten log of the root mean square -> 0.800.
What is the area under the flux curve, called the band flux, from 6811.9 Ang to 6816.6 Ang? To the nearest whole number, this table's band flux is 30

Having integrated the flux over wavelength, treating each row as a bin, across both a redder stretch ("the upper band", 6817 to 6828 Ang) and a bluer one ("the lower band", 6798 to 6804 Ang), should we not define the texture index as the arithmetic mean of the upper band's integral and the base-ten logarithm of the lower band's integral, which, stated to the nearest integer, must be 35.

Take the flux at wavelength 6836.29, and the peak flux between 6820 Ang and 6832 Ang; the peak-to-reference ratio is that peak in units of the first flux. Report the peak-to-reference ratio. 1.07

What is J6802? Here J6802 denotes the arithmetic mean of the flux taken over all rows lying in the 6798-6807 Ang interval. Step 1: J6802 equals 6.5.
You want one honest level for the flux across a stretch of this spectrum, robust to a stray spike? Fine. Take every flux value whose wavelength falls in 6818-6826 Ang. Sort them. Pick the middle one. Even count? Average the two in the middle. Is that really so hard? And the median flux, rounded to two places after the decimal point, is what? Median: 6.38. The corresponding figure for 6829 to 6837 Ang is 6.60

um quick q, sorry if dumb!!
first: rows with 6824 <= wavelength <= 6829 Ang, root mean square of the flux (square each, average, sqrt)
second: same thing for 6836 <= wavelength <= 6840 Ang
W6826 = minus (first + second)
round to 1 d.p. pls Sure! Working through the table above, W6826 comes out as -12.8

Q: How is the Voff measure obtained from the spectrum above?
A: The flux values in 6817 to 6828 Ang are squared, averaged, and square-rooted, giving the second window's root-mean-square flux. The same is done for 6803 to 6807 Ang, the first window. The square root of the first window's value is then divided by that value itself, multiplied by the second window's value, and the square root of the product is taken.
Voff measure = 1.56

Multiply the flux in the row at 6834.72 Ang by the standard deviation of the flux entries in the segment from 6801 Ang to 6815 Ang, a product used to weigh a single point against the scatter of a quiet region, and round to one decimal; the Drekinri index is 1.4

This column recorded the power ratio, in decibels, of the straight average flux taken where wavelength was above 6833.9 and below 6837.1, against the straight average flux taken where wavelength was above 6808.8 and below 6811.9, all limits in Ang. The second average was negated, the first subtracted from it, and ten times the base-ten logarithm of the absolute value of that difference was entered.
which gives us 11.1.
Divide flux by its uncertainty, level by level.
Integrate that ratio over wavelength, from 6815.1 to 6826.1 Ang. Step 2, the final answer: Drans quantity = 217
